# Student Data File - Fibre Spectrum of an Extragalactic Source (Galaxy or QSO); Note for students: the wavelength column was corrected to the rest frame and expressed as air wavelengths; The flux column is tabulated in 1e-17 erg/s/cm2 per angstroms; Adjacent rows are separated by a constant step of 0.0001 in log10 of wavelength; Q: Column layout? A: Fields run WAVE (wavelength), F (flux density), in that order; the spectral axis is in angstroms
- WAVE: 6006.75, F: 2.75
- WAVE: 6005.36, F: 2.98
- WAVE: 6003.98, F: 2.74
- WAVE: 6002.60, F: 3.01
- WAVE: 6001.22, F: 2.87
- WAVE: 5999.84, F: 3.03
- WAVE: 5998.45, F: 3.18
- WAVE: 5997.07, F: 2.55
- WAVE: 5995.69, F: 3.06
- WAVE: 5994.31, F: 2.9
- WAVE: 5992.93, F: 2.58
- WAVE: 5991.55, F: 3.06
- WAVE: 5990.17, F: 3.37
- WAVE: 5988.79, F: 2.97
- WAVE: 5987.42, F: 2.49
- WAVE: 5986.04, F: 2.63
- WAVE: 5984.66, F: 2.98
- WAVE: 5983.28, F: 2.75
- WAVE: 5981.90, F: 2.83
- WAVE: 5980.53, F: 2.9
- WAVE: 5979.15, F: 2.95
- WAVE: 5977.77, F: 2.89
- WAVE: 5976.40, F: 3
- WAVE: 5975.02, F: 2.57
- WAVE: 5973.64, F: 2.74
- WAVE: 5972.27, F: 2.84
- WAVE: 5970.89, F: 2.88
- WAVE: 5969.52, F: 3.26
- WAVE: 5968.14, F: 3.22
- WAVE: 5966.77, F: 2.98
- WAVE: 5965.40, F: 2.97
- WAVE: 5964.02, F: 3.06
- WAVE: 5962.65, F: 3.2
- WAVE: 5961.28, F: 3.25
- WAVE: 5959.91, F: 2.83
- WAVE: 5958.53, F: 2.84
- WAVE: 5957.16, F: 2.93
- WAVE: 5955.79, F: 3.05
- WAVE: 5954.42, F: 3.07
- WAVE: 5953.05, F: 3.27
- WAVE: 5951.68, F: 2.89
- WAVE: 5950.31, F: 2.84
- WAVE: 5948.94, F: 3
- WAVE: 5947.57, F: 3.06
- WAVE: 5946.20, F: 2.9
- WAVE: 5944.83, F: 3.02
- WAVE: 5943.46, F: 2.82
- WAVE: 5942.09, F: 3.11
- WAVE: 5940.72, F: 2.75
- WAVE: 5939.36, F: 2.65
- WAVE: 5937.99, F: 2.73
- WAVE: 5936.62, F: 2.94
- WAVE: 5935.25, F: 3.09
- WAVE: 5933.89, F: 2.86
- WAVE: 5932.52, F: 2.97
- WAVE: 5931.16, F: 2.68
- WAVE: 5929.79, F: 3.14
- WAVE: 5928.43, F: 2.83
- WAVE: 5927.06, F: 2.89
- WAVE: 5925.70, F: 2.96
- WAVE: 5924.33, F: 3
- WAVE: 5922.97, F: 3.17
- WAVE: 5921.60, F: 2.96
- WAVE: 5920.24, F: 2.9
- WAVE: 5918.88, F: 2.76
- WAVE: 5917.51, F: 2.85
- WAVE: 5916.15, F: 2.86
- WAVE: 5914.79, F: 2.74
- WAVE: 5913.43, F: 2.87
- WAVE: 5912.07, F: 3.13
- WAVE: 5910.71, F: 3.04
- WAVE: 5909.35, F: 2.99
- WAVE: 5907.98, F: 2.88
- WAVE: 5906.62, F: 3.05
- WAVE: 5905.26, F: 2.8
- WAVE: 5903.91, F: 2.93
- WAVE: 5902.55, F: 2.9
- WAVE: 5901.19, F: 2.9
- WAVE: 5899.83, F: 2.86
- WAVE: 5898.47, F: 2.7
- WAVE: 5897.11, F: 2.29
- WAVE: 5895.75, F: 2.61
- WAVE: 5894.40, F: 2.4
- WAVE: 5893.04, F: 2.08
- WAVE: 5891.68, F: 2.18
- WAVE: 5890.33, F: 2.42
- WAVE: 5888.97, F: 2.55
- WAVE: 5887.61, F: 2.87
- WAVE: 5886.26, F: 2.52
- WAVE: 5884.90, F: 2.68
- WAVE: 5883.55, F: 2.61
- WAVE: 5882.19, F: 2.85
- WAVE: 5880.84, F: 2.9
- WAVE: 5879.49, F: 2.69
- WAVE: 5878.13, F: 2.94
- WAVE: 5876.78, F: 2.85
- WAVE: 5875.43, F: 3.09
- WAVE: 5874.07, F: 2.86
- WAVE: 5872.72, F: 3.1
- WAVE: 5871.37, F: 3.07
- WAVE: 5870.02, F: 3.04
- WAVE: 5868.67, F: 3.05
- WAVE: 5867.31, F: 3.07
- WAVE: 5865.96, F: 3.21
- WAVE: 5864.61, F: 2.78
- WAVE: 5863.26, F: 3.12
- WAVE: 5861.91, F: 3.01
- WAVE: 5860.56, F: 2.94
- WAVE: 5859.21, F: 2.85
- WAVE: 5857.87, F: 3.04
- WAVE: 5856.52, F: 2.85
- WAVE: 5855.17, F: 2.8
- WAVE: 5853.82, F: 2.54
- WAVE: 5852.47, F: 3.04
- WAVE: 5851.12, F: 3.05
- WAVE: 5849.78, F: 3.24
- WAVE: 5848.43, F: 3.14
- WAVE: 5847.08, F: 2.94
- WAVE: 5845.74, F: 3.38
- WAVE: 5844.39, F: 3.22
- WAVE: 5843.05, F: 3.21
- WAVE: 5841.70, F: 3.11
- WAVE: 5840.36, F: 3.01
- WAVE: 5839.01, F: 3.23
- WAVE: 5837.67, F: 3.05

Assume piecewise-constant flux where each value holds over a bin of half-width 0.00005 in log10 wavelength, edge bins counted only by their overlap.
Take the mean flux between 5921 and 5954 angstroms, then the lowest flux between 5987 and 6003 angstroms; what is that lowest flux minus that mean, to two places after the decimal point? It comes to -0.45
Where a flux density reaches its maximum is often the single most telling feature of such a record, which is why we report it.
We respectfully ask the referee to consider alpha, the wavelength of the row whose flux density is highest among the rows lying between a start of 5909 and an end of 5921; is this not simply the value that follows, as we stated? 5912.07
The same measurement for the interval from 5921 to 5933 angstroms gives 5922.97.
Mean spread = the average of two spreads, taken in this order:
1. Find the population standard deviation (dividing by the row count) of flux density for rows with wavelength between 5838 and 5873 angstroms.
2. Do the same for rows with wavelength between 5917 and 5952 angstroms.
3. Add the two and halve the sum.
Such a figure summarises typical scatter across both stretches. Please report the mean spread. 0.154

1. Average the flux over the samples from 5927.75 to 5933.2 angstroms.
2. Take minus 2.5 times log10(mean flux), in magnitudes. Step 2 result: -1.16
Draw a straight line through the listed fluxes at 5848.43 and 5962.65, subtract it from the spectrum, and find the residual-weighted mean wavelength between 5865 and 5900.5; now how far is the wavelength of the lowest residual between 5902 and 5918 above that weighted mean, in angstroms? 26.1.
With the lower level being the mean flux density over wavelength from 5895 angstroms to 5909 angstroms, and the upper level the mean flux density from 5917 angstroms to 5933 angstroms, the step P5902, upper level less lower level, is 0.13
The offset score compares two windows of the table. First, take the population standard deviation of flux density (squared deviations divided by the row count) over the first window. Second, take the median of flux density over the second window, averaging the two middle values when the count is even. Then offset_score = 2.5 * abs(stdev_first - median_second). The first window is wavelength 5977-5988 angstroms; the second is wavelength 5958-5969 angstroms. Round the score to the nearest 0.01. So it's 7.15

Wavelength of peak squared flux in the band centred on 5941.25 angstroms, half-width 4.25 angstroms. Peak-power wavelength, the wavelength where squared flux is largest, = 5942.09 angstroms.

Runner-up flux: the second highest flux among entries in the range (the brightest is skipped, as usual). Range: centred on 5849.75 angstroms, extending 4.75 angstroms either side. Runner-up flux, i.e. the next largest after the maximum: 3.24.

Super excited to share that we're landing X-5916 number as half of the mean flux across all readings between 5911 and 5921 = 1.44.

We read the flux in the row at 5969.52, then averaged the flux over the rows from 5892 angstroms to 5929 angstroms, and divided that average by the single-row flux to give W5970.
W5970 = 0.87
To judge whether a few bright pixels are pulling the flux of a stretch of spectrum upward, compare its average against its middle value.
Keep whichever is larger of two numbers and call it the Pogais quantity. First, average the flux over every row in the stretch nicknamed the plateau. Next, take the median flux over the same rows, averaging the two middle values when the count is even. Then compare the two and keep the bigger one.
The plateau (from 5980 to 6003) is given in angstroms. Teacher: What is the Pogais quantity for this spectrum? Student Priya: 2.90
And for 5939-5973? 2.99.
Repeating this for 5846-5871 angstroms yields 3.04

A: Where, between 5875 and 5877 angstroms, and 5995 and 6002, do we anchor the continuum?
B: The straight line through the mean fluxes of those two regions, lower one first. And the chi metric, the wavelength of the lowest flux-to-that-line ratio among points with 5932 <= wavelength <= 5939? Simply 5937.99 angstroms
